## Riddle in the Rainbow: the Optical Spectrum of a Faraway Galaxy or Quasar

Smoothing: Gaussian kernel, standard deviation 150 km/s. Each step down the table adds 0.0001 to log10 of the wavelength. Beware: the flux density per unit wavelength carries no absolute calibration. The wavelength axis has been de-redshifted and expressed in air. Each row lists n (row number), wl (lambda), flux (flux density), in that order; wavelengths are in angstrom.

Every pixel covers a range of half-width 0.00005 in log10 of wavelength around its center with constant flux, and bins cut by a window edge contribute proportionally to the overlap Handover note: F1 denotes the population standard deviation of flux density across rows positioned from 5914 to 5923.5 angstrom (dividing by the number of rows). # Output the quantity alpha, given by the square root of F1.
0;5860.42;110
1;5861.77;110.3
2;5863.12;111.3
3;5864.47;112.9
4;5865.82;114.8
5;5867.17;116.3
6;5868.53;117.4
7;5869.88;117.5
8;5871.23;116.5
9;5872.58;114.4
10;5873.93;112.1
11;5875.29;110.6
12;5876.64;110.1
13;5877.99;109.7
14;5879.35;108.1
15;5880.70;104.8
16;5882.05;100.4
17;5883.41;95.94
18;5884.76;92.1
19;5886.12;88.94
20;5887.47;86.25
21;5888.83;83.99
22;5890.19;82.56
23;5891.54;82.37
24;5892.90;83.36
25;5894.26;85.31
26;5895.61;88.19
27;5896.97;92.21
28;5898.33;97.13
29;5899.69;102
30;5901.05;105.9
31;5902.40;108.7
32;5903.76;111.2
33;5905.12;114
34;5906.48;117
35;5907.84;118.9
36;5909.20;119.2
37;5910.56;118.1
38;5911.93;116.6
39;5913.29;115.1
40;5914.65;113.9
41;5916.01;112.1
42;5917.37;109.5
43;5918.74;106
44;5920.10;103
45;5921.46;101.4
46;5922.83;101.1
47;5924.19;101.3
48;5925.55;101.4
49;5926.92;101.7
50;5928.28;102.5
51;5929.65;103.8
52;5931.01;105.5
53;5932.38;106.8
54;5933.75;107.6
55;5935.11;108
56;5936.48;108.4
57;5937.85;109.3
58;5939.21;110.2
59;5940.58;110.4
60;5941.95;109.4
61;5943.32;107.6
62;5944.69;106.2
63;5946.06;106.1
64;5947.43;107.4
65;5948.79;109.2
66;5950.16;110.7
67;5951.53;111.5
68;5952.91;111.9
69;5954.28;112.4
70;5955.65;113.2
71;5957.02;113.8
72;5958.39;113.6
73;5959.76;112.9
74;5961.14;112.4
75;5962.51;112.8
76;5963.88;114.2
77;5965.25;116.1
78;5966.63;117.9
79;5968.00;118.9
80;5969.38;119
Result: 2.2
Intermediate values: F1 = 5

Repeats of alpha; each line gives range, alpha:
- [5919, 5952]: 1.8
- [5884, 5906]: 3.3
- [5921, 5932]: 1.2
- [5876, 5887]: 2.8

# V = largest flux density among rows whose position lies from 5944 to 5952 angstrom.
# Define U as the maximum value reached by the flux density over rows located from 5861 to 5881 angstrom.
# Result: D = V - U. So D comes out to -6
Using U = 117.5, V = 111.5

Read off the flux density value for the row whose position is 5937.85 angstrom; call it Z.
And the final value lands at 109.3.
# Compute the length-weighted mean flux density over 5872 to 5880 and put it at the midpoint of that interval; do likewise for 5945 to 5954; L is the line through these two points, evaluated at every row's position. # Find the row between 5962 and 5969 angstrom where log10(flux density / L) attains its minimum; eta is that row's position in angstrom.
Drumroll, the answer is 5962.51 angstrom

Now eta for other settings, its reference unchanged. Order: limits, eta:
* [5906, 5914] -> 5913.29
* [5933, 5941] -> 5933.75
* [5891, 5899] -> 5891.54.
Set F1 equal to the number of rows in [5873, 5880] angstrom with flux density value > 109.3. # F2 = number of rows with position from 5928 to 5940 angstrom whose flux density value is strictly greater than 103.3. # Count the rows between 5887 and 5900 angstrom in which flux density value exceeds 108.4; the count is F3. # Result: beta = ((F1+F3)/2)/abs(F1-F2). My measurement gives 0.5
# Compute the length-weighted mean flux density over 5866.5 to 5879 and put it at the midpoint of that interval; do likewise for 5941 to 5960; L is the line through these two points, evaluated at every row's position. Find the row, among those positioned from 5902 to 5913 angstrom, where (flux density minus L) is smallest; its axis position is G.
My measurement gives 5902.40 angstrom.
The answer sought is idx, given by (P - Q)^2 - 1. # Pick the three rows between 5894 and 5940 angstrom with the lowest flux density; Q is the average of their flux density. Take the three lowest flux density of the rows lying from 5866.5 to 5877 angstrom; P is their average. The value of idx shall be 499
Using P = 111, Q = 89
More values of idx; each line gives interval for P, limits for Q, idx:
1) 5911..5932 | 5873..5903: 341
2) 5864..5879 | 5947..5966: 0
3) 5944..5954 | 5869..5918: 566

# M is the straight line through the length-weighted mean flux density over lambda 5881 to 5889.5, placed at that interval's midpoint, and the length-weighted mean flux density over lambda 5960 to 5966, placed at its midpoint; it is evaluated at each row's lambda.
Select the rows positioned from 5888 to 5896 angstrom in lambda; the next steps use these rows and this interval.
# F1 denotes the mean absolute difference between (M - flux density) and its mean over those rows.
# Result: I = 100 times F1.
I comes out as 134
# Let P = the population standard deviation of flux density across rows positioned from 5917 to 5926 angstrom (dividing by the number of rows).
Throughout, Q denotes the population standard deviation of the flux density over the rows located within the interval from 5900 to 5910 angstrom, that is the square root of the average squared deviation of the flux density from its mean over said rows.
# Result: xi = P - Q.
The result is -2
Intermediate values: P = 3.0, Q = 4.8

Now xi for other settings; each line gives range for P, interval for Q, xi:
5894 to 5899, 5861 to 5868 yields 2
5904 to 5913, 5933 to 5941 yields 1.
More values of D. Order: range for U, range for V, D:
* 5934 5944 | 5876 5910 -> 9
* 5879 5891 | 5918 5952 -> 3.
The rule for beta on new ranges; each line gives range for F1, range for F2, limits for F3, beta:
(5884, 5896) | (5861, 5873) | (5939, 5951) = 0.3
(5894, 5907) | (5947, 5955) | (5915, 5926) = 0.8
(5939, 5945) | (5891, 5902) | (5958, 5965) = 2.0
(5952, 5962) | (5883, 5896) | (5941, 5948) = 0.6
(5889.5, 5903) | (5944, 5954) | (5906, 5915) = 0.5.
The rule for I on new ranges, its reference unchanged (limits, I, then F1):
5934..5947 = 195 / 1.9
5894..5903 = 662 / 6.6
